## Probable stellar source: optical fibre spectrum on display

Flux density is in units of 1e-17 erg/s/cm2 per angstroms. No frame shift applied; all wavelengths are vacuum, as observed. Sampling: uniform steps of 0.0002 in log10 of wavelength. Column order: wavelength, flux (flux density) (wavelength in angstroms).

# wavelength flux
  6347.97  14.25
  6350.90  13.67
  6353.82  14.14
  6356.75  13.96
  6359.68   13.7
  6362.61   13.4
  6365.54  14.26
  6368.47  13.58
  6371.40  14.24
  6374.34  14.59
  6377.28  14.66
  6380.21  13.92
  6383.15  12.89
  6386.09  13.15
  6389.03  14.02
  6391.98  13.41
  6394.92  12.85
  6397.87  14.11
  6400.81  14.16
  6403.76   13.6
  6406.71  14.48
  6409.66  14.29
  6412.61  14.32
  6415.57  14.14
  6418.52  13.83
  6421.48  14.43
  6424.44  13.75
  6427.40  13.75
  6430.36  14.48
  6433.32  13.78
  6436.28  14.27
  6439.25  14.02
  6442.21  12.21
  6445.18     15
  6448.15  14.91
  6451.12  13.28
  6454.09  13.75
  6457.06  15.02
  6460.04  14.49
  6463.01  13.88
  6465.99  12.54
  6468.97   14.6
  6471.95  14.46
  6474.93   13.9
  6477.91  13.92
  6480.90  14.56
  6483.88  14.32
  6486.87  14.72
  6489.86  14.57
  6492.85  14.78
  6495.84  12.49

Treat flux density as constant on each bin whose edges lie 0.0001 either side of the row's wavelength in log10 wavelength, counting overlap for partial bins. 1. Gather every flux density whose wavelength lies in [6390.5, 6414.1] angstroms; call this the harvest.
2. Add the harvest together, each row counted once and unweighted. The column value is 111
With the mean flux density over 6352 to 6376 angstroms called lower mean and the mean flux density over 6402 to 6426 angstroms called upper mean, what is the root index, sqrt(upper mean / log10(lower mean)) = 3.51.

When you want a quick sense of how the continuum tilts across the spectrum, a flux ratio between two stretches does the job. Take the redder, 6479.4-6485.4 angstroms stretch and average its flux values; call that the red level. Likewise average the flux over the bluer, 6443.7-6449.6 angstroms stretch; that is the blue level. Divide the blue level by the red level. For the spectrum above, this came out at 1.04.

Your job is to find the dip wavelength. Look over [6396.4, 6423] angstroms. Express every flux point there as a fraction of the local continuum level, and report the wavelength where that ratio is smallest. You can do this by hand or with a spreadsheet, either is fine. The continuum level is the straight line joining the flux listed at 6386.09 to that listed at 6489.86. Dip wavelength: 6403.76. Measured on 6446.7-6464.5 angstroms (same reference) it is 6451.12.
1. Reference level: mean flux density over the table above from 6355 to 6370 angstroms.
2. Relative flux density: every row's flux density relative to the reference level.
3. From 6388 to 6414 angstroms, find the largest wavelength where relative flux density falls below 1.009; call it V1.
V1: 6403.76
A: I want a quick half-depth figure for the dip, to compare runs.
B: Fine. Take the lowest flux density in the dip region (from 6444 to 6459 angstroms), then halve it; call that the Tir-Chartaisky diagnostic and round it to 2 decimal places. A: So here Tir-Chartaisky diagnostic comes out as 6.64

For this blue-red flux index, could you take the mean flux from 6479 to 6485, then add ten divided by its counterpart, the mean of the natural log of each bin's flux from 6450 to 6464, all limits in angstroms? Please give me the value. 18.2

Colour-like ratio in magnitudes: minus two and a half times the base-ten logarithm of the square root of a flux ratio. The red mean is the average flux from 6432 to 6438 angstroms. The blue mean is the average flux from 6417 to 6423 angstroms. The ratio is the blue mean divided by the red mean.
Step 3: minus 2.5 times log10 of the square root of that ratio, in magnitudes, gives -0.004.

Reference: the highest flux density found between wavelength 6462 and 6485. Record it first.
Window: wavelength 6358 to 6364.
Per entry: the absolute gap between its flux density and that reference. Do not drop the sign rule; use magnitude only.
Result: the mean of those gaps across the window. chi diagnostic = 1.0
